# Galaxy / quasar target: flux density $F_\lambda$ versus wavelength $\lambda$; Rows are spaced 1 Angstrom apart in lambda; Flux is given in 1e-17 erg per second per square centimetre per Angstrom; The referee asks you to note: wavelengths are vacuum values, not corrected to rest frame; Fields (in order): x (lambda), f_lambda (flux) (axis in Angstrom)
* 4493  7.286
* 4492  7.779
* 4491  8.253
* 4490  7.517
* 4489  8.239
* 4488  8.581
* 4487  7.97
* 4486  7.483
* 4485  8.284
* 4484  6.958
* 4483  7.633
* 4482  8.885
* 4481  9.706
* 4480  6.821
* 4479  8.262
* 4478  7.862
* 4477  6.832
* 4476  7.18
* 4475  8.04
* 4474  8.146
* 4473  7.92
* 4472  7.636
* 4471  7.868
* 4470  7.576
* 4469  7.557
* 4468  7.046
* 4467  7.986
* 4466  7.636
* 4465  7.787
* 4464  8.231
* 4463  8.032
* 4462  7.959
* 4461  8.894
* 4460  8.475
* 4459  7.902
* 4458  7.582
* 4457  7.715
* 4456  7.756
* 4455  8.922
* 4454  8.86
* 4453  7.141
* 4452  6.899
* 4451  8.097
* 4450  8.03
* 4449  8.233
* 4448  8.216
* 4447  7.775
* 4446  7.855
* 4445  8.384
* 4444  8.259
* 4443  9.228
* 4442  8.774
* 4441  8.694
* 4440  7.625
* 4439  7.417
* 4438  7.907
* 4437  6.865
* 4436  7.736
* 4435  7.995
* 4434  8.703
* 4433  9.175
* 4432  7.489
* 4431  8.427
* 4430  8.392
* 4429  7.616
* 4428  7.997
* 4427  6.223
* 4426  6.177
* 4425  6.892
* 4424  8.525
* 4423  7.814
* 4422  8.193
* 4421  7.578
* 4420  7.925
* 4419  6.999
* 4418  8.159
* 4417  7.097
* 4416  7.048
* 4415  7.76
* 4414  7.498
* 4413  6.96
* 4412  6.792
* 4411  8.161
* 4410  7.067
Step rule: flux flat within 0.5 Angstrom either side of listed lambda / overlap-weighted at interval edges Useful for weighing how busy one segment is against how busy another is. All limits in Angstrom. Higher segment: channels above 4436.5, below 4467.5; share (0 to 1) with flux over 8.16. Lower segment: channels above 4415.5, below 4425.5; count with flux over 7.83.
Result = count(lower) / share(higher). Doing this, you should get 10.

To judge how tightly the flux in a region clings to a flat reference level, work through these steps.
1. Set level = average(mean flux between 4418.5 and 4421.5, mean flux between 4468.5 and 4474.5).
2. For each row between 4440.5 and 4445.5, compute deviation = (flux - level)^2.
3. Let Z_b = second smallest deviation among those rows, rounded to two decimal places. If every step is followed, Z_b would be 0.55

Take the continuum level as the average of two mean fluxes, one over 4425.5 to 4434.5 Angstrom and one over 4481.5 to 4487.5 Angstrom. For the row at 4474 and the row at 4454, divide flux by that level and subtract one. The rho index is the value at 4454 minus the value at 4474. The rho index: 0.09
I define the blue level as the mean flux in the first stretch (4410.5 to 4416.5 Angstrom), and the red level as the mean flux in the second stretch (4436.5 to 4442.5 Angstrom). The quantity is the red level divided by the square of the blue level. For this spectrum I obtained 0.145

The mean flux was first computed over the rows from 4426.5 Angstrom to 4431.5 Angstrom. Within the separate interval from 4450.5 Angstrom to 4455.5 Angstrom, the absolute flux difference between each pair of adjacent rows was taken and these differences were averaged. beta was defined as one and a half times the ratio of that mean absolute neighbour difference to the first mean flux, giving 0.16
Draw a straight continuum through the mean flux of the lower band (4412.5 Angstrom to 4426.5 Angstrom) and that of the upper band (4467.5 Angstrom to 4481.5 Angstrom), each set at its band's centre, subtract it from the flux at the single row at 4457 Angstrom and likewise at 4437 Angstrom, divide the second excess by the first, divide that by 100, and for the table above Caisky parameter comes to -0.13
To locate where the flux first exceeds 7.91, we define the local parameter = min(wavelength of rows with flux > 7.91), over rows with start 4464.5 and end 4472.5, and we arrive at 4467 Angstrom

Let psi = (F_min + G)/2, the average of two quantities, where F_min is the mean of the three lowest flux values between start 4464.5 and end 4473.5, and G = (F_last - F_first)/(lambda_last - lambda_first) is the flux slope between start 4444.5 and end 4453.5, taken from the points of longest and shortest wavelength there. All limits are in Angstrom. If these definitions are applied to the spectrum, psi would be 3.62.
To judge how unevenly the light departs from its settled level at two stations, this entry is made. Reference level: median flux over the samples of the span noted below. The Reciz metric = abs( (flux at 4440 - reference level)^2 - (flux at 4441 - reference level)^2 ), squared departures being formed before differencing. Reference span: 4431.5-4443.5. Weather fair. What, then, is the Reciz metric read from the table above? 0.4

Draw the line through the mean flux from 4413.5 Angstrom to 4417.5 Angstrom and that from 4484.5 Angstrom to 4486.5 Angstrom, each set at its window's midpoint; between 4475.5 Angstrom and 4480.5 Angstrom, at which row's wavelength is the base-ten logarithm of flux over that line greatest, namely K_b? 4479 Angstrom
